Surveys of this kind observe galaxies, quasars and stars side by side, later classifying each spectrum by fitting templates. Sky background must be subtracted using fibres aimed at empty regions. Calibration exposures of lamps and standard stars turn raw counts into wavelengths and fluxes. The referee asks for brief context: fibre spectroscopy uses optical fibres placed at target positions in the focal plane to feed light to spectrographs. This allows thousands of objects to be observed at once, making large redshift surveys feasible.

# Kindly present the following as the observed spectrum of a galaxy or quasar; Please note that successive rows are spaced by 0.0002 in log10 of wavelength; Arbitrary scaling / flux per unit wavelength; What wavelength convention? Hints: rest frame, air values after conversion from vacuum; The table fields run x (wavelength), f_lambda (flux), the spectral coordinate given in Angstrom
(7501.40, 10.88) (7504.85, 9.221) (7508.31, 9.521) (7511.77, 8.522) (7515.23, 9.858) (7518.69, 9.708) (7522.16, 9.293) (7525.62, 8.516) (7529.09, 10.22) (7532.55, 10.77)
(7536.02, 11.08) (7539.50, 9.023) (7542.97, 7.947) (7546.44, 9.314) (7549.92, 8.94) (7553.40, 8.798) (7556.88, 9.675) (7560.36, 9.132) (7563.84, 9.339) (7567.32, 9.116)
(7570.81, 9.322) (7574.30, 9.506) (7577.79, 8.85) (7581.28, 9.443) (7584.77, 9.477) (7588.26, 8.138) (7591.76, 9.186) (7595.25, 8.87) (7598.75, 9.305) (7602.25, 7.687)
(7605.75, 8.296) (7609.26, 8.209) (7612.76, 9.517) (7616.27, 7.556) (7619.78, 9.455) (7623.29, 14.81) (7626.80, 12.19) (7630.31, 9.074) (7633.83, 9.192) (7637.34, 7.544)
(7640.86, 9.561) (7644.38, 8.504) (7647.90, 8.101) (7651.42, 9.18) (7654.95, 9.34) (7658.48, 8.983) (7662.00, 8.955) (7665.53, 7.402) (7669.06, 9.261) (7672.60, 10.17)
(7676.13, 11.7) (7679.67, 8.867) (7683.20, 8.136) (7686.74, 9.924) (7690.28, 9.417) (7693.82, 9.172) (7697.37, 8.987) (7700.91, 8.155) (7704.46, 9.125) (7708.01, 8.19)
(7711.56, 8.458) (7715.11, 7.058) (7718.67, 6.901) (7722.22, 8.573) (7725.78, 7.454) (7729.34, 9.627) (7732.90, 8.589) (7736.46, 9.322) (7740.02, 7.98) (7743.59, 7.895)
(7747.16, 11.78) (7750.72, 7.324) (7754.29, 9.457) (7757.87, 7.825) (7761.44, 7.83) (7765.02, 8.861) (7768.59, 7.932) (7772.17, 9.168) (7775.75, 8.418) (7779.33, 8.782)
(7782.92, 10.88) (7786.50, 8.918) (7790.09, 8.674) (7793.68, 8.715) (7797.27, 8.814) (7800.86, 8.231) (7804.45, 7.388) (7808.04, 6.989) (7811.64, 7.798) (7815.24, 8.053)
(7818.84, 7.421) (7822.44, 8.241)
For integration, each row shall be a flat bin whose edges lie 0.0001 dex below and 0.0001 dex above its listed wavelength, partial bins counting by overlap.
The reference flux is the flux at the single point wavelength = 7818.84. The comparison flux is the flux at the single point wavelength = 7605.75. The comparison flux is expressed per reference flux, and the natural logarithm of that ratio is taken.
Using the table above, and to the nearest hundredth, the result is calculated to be 0.11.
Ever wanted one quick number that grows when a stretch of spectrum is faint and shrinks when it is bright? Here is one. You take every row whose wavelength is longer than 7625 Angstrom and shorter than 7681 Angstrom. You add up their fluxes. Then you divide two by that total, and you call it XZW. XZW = 0.0135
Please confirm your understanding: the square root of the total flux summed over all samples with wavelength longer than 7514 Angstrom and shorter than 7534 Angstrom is 7.64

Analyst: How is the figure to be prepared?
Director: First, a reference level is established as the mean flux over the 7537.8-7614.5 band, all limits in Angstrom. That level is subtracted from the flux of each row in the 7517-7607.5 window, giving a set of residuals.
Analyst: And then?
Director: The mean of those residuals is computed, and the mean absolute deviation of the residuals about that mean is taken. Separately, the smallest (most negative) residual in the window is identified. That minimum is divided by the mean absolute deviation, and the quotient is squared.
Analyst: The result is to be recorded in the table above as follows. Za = 6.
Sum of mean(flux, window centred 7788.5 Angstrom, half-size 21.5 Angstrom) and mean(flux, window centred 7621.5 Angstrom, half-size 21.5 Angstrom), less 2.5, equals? 15.5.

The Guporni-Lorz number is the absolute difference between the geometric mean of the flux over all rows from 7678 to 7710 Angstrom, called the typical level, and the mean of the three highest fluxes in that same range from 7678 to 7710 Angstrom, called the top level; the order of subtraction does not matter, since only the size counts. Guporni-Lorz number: 0.64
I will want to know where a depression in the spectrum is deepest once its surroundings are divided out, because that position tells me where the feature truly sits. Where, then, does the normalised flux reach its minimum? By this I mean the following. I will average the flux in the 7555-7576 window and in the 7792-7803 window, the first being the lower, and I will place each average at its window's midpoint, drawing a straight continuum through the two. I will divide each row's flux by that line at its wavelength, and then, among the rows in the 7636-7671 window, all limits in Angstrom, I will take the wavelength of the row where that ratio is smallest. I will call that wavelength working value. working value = 7665.53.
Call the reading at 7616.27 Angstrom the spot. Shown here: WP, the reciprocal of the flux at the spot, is 0.132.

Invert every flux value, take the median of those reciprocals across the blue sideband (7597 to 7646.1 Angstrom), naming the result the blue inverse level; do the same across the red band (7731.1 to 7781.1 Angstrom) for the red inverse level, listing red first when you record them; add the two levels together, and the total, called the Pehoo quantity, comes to 0.227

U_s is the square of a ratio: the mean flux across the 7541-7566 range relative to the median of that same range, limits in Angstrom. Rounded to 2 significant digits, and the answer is 0.98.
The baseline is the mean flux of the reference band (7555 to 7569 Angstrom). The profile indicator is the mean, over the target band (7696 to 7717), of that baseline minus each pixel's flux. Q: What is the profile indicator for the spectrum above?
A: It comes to 1.0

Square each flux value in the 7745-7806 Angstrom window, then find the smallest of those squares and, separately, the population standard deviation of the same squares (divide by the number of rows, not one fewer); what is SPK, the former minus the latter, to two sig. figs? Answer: 33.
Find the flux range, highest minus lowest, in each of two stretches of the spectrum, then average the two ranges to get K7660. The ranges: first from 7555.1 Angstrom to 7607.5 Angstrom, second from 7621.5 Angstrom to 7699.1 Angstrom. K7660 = 4.7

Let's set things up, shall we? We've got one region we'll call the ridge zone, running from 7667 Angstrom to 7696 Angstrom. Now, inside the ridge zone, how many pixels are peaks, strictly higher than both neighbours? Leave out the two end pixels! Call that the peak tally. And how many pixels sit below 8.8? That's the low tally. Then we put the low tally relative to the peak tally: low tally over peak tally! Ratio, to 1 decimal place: 0.5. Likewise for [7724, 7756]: 1.7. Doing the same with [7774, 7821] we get 3.3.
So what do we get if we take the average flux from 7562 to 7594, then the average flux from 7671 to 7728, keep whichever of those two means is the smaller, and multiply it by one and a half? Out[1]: 13.15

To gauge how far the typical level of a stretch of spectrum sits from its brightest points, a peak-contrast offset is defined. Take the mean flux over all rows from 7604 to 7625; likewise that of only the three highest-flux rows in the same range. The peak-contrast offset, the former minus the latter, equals -1.6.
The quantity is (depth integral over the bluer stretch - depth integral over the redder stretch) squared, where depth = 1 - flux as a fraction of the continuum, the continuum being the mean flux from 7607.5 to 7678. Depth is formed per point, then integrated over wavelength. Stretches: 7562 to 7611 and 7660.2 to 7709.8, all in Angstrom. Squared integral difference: 1.0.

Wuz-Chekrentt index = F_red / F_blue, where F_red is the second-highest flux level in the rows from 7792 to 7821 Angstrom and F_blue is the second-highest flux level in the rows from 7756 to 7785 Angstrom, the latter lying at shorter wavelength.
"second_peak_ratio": 0.95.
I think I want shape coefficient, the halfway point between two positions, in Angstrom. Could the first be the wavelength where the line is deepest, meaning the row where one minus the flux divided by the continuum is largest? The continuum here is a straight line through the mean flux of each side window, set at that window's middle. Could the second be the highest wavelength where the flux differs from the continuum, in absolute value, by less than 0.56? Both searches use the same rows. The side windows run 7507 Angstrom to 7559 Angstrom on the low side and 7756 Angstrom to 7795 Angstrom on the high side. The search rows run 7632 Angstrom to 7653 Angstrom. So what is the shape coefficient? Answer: 7644.4 Angstrom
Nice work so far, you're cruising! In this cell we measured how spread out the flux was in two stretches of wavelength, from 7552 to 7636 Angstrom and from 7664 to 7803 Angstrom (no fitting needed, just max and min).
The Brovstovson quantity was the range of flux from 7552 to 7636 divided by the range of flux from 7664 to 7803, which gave 1.5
